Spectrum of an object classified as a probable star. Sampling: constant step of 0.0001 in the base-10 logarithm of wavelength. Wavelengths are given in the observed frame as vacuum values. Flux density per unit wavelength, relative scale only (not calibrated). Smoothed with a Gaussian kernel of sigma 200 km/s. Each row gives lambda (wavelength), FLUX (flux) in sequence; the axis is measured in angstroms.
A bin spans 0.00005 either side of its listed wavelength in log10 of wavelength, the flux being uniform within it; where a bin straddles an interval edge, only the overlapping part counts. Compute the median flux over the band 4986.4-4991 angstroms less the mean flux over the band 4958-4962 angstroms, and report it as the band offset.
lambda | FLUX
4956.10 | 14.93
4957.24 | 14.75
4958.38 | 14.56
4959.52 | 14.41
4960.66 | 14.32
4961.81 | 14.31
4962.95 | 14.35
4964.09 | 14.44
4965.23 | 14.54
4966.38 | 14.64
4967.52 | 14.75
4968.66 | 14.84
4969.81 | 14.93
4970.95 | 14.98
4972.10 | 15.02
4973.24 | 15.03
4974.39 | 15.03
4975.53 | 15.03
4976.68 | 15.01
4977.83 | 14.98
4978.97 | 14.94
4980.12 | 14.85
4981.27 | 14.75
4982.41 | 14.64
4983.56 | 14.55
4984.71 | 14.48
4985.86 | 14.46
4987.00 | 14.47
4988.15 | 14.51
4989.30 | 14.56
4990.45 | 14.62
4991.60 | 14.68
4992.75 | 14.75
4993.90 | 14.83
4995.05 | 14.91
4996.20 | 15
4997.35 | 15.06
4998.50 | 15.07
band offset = 0.1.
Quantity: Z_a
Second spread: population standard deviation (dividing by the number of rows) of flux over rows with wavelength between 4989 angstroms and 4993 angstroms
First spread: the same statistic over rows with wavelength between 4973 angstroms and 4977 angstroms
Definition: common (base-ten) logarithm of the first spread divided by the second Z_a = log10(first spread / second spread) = -0.9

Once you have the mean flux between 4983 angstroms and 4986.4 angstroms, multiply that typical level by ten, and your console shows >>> 145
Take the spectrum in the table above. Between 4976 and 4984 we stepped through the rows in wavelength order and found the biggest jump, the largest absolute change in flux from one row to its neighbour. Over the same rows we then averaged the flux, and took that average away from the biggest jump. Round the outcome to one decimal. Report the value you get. -14.7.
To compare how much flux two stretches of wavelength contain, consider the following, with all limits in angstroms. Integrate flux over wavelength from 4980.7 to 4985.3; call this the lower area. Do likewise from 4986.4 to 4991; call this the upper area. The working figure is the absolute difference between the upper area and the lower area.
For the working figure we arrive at 0.2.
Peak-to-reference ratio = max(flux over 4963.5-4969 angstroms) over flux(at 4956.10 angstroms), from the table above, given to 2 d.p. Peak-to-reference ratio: 0.99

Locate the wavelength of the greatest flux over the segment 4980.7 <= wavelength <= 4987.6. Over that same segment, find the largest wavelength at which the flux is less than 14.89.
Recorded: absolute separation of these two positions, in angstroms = 5.7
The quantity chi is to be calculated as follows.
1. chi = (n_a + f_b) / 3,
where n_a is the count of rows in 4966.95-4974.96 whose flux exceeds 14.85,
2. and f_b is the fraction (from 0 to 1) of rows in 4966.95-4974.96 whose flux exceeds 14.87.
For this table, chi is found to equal 1.9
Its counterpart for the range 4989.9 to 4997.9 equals 1.1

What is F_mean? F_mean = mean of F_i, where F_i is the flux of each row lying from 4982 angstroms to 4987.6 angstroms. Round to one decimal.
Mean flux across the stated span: 14.5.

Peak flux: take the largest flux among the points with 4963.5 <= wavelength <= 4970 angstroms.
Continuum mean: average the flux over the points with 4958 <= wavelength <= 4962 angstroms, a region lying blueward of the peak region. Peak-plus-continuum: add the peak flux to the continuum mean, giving 29.3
